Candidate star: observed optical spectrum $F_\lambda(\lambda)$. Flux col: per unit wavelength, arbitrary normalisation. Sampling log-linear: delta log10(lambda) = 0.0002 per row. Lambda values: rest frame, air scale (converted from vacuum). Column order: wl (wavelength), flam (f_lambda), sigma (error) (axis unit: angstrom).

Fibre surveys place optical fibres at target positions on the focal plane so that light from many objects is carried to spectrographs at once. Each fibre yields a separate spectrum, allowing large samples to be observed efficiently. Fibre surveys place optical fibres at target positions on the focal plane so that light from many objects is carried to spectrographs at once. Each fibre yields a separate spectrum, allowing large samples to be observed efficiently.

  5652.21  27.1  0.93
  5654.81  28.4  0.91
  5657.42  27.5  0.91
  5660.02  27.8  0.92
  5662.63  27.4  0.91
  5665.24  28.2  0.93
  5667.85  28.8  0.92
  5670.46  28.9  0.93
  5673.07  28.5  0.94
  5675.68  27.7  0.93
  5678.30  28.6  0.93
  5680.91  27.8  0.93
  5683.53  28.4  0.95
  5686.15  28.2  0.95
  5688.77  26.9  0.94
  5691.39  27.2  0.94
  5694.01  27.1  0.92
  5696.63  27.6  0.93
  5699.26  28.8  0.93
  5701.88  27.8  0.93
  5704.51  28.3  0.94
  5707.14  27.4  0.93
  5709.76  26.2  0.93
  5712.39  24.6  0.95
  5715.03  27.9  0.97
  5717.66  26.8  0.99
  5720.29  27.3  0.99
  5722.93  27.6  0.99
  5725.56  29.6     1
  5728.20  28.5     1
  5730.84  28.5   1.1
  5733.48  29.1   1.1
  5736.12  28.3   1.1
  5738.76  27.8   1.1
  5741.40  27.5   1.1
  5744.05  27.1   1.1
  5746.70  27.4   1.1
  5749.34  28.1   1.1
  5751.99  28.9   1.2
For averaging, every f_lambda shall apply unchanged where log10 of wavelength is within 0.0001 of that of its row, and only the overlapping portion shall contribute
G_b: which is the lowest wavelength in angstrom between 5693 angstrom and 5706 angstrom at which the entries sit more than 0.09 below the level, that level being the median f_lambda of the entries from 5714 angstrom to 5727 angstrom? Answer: 5694.01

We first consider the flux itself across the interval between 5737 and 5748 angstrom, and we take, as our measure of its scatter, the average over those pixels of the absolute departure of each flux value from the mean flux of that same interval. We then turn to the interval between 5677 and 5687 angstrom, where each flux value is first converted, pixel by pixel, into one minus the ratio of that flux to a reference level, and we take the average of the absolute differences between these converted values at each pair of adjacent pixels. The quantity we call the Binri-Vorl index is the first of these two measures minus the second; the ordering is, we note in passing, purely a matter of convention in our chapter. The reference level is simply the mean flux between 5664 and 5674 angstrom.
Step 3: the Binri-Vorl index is 0.2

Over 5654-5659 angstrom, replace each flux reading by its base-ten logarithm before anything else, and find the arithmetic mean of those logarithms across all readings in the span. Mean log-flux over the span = 1.45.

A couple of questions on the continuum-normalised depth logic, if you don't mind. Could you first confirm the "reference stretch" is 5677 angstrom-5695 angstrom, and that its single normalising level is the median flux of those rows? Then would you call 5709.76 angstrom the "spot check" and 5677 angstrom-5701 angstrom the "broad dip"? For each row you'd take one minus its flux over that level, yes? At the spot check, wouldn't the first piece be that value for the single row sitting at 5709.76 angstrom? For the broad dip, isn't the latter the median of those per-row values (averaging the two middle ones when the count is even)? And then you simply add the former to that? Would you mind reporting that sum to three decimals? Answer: 0.058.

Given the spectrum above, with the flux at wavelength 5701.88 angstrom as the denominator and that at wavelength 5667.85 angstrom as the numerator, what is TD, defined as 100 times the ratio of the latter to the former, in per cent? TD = 104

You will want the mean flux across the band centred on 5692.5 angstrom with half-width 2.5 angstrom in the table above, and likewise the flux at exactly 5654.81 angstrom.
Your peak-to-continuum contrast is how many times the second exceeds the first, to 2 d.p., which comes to 1.05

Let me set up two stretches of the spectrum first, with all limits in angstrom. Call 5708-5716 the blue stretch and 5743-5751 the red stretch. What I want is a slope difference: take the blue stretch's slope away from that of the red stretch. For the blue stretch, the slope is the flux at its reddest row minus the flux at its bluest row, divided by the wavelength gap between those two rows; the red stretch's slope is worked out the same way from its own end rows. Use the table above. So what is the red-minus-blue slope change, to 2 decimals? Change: -0.13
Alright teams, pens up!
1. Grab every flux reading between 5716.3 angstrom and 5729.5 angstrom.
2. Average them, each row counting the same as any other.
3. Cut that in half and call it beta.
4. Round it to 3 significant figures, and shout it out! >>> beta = 14.0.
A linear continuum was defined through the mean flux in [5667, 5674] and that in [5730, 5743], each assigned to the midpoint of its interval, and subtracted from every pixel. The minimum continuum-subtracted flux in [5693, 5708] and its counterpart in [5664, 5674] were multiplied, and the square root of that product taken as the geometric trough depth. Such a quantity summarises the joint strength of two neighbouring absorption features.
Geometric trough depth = 0.9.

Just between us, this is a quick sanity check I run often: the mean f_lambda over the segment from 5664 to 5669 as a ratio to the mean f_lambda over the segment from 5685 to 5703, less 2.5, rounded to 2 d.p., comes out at -1.47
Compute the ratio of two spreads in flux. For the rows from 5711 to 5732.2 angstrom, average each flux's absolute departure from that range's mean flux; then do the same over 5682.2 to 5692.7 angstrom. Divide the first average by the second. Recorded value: 1.6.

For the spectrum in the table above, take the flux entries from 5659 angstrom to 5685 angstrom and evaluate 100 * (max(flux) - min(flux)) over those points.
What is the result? 150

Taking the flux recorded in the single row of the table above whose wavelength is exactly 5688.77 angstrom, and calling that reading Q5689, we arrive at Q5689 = 26.9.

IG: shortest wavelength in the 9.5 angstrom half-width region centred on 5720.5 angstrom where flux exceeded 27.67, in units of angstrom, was 5715.03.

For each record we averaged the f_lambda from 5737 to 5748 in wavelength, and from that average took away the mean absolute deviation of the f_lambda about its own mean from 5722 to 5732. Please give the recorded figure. 26.9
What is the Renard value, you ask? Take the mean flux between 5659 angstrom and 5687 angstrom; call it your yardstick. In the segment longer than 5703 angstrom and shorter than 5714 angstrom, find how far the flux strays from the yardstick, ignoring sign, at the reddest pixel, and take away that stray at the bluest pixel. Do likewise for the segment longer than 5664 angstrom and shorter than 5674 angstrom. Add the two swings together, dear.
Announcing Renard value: 3.8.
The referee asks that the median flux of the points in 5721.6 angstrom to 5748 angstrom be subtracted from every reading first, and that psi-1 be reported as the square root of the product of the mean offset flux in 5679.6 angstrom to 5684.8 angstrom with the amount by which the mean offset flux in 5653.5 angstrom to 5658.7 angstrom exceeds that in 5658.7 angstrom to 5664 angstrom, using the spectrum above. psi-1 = 0.13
